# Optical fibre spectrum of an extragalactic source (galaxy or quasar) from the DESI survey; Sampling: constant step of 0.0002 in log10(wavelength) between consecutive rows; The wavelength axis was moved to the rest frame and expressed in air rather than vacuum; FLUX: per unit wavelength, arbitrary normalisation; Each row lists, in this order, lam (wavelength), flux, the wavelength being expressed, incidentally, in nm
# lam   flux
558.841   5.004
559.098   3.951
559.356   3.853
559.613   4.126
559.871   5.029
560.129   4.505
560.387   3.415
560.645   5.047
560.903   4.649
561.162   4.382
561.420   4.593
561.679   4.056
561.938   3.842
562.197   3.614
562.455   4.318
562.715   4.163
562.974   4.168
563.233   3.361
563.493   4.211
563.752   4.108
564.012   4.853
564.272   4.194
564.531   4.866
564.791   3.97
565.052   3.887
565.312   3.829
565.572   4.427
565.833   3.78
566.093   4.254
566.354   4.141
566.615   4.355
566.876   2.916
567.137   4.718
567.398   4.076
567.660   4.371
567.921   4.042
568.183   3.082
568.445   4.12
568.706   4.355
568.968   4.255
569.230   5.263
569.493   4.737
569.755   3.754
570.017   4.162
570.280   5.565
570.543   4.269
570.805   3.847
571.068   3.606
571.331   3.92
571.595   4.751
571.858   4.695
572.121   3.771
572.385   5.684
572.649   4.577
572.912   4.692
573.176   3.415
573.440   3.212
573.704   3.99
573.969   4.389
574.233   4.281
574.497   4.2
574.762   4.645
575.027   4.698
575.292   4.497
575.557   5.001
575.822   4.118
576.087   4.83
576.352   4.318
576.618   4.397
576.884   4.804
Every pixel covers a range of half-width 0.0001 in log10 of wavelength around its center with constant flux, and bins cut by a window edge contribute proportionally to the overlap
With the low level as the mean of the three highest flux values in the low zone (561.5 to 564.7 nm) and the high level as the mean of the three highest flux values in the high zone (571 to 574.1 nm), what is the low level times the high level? 23.6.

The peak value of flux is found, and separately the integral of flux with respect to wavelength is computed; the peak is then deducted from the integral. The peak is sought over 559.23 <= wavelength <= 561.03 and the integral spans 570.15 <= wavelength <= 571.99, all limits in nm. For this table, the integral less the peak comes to 3.0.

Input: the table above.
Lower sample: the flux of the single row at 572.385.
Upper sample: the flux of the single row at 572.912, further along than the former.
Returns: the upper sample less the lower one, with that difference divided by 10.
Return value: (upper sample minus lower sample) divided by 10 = -0.10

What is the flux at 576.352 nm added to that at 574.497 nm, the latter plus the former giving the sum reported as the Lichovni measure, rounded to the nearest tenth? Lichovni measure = 8.5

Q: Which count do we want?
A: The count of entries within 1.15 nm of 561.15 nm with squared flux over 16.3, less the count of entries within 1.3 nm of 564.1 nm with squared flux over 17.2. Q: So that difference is 1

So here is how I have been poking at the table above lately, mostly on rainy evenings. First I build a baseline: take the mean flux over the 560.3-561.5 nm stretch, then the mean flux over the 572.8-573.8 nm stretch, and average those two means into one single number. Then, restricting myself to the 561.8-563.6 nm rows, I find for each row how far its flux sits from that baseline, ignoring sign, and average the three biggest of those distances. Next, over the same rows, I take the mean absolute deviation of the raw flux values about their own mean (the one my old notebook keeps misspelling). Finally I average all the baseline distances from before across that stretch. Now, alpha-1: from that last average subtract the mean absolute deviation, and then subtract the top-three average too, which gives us -0.54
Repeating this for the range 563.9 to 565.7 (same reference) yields -0.60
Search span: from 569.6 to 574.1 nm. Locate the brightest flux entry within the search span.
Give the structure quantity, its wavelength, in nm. 572.385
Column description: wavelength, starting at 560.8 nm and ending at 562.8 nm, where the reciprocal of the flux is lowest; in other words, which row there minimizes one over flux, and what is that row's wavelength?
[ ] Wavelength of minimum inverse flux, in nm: 560.903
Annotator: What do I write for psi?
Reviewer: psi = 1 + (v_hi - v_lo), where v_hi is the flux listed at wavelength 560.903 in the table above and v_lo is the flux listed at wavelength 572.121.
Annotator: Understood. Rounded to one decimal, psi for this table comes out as 1.9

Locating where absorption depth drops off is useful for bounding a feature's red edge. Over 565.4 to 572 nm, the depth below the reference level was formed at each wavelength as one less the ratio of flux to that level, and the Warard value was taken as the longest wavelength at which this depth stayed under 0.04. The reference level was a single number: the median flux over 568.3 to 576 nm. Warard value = 571.858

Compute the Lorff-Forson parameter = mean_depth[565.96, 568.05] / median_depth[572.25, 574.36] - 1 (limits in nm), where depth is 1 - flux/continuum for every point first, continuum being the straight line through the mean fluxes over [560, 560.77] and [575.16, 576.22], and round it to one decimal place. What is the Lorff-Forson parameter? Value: 0.4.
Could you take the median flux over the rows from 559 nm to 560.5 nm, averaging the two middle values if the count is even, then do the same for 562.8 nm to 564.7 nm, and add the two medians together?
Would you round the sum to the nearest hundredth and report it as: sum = 8.23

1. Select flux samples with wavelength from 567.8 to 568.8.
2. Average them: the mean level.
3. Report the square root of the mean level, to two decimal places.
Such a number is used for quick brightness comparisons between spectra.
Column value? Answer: 1.97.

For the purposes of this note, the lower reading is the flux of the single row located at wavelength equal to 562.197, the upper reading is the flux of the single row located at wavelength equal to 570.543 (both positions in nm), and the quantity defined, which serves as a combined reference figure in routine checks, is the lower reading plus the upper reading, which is 7.9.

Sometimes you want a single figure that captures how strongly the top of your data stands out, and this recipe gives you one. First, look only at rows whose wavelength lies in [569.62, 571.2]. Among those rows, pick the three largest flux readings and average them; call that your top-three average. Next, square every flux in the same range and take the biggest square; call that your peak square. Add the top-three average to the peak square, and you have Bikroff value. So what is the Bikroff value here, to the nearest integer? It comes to 36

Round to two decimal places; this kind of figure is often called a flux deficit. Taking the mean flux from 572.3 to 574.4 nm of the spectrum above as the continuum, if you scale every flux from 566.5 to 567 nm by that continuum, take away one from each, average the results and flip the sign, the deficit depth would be 0.15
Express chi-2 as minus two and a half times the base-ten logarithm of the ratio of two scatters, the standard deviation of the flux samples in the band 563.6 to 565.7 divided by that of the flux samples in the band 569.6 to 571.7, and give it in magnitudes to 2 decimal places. 0.49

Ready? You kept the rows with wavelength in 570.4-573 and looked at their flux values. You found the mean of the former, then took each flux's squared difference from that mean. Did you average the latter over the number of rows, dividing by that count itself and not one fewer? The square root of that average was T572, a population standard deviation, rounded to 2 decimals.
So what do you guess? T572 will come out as 0.60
